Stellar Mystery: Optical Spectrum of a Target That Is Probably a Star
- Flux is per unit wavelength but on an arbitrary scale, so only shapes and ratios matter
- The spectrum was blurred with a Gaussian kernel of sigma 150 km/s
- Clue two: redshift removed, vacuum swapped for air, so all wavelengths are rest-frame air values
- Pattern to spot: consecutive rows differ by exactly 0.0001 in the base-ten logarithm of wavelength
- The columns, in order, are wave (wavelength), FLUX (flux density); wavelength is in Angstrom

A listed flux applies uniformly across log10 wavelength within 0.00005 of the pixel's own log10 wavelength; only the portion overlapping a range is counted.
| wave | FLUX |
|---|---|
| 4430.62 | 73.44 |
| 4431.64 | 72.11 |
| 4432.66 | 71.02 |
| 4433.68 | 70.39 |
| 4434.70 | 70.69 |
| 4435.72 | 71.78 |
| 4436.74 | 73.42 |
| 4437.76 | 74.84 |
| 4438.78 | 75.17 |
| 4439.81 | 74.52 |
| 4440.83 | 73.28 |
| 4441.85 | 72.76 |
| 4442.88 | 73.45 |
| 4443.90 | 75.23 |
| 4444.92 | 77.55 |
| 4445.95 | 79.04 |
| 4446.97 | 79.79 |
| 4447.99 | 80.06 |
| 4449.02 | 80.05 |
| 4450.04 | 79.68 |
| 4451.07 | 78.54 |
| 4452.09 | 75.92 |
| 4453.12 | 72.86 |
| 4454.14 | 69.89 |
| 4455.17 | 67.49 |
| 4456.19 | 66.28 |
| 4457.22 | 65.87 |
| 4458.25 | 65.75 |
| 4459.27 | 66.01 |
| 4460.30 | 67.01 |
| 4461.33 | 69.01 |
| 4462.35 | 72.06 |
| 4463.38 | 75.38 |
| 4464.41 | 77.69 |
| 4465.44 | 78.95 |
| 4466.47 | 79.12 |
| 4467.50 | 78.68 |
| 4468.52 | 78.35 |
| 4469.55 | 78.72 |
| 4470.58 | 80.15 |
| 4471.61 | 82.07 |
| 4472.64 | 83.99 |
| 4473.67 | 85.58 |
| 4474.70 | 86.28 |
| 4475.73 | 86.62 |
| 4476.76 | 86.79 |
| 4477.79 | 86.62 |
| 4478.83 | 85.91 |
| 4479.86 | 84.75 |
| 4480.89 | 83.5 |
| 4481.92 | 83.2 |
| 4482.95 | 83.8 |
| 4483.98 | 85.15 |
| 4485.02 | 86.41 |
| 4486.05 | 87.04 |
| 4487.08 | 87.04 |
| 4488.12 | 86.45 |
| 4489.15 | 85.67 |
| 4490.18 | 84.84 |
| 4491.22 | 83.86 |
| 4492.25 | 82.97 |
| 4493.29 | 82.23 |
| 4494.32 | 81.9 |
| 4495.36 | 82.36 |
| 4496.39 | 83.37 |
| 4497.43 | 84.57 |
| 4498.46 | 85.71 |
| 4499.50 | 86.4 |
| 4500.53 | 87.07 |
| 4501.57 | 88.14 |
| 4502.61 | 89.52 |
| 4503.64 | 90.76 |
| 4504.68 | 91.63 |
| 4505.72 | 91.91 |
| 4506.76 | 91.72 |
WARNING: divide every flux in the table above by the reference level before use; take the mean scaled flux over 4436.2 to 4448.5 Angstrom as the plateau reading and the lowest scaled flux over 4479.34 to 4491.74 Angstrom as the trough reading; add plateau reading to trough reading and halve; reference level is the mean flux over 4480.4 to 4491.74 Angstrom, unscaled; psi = 0.933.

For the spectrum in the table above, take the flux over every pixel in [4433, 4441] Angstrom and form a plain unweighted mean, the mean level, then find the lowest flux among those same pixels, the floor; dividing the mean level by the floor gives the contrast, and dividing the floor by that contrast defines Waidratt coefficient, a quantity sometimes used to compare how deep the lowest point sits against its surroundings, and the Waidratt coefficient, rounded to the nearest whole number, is 68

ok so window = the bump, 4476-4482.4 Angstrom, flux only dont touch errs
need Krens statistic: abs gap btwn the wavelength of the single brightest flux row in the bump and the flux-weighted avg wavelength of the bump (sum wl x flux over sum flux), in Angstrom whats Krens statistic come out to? 2.6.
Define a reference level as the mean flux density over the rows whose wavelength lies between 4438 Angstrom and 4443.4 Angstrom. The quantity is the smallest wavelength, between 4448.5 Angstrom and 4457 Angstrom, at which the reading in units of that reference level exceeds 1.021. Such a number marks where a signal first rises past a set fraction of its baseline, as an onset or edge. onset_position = 4449.02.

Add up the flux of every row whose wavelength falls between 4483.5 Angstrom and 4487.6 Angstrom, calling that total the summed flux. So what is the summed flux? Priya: 346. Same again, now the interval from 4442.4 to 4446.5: 305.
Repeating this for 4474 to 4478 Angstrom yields 346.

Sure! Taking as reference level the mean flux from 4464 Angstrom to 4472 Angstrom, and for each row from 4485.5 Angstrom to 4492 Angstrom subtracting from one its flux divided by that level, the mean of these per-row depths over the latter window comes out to -0.08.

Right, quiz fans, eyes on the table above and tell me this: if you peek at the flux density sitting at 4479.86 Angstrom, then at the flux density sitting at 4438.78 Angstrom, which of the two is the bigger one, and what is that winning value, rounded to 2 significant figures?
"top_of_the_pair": 85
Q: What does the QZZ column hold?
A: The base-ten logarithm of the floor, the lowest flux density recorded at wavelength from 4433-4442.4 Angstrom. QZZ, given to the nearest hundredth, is 1.85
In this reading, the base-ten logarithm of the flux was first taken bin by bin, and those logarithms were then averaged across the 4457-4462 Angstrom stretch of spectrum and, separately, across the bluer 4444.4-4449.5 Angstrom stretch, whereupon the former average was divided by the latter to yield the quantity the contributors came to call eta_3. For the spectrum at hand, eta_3 0.96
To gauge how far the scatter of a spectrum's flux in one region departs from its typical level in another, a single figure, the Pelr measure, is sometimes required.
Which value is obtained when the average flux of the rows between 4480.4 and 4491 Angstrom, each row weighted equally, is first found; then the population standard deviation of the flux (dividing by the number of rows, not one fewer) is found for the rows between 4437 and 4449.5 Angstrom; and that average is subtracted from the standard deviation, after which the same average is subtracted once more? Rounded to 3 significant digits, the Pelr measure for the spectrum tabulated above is -168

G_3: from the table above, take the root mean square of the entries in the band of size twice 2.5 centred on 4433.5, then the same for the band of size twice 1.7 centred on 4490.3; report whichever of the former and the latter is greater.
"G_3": 84.8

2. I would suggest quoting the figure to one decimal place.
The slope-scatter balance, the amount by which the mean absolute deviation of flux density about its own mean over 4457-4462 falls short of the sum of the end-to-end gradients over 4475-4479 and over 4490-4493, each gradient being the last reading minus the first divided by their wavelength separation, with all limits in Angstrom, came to -2.2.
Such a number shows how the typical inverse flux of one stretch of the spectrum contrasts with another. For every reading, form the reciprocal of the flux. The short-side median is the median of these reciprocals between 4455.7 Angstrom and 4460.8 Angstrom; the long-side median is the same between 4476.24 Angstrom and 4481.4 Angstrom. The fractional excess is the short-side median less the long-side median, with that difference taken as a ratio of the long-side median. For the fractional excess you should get 0.30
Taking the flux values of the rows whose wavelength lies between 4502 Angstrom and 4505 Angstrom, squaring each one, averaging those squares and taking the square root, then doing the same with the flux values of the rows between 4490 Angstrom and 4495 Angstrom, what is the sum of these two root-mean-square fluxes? 174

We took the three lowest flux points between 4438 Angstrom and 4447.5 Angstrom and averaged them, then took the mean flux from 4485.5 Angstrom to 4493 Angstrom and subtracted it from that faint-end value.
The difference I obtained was -12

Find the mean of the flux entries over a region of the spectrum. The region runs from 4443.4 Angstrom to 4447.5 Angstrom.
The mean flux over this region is 78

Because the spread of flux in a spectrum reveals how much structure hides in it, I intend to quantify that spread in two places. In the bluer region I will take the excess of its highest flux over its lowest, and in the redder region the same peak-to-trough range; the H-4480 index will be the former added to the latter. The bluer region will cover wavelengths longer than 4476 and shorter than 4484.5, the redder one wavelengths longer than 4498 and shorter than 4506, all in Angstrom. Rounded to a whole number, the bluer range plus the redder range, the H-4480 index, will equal 10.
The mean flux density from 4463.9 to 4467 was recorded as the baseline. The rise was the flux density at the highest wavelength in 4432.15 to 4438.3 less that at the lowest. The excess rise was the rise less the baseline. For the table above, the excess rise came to -75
